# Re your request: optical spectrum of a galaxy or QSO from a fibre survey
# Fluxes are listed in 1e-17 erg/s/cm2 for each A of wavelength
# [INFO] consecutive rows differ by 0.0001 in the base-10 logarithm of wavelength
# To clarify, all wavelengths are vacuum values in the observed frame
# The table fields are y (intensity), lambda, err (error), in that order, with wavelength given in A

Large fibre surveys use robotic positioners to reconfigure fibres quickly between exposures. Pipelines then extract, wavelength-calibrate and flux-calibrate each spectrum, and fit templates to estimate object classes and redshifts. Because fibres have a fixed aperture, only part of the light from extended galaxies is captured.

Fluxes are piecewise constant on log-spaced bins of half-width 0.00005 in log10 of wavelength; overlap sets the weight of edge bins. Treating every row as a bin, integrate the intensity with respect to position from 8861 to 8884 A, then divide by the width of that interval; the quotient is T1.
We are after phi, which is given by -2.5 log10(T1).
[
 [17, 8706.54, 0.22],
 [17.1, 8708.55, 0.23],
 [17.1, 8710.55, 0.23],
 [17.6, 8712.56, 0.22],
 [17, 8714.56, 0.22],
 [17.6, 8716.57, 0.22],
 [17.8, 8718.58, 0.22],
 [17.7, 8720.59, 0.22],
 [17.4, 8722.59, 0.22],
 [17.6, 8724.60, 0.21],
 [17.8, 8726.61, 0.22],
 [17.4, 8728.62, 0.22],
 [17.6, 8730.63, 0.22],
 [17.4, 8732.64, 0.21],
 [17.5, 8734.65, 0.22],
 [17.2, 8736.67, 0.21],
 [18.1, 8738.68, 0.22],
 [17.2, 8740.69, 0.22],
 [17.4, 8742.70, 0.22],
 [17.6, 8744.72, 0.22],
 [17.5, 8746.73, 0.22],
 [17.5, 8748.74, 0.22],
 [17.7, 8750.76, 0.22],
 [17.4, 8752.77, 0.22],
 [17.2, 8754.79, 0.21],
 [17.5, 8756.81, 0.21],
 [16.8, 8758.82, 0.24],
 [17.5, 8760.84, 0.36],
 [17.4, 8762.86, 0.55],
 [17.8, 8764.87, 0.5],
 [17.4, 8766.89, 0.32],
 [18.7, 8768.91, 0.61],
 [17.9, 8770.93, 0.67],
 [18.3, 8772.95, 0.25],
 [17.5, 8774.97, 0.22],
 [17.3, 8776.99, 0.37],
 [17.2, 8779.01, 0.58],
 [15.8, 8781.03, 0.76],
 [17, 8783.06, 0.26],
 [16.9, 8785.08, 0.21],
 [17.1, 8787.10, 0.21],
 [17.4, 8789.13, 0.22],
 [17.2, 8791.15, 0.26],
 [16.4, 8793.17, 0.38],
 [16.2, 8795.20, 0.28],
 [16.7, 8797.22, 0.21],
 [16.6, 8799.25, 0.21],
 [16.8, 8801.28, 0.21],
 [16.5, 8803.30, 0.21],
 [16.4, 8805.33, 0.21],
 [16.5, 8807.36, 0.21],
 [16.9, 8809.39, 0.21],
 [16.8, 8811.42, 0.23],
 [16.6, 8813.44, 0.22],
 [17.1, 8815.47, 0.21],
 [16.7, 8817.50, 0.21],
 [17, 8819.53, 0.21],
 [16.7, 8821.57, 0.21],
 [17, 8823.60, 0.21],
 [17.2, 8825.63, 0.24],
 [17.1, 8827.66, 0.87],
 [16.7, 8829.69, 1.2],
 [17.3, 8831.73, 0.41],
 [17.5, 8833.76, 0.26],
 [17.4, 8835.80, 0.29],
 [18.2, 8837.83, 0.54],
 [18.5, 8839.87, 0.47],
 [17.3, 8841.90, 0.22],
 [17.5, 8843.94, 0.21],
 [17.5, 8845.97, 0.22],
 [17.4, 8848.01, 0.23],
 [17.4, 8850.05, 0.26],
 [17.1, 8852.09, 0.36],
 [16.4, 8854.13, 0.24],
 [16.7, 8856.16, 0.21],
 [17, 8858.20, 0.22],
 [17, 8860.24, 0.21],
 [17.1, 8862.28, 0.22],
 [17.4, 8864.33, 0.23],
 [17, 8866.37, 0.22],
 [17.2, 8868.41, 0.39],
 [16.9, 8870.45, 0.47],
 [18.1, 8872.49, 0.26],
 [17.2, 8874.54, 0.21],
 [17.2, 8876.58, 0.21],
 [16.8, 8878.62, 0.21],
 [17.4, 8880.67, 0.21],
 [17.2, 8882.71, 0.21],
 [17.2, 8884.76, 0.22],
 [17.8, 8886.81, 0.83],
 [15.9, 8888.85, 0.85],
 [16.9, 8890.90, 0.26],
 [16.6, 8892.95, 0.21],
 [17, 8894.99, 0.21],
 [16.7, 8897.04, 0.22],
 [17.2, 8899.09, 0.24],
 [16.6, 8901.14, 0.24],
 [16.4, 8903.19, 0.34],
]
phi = -3.09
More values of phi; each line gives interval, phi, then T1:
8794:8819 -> -3.05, 16.7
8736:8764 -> -3.10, 17.4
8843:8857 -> -3.09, 17.2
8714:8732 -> -3.11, 17.6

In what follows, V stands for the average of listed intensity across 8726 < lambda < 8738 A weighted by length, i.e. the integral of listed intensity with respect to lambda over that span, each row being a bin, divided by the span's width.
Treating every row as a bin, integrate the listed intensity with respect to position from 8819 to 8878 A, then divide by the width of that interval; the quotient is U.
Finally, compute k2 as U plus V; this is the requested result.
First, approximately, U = 17.2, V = 17.5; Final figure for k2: 34.72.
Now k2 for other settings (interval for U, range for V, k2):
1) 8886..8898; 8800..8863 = 33.88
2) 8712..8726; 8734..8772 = 35.08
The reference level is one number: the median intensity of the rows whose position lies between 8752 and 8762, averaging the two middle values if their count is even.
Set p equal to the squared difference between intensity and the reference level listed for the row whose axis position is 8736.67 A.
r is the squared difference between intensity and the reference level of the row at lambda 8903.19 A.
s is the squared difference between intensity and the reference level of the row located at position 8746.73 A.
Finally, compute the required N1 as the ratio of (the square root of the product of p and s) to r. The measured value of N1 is 0.0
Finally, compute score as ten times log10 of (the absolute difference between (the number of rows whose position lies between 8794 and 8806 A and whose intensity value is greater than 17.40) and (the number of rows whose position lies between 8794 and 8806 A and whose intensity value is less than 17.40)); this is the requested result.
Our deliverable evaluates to 7.8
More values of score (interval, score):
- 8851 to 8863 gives 7.8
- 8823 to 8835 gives 6.0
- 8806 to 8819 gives 7.8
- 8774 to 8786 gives 6.0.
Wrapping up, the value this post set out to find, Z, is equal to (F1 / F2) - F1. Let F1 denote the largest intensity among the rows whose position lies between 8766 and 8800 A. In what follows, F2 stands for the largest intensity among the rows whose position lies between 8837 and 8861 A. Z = -17.7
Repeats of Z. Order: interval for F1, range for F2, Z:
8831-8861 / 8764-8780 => -17.5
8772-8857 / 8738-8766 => -17.5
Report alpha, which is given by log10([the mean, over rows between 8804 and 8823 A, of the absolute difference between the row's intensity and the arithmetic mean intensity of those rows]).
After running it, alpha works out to -0.74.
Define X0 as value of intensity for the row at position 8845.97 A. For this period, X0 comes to 17.5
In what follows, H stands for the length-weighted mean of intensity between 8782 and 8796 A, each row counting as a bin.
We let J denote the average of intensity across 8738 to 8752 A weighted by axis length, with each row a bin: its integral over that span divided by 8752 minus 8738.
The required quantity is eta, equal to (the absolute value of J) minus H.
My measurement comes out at 0.7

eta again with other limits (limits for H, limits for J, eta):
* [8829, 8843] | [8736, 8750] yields -0.1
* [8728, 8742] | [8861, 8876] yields -0.2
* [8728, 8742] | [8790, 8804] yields -0.8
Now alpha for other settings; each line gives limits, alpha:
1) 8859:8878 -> -0.64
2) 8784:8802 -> -0.52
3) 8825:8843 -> -0.40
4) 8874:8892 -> -0.45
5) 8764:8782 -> -0.25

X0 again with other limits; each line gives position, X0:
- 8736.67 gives 17.2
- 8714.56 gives 17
